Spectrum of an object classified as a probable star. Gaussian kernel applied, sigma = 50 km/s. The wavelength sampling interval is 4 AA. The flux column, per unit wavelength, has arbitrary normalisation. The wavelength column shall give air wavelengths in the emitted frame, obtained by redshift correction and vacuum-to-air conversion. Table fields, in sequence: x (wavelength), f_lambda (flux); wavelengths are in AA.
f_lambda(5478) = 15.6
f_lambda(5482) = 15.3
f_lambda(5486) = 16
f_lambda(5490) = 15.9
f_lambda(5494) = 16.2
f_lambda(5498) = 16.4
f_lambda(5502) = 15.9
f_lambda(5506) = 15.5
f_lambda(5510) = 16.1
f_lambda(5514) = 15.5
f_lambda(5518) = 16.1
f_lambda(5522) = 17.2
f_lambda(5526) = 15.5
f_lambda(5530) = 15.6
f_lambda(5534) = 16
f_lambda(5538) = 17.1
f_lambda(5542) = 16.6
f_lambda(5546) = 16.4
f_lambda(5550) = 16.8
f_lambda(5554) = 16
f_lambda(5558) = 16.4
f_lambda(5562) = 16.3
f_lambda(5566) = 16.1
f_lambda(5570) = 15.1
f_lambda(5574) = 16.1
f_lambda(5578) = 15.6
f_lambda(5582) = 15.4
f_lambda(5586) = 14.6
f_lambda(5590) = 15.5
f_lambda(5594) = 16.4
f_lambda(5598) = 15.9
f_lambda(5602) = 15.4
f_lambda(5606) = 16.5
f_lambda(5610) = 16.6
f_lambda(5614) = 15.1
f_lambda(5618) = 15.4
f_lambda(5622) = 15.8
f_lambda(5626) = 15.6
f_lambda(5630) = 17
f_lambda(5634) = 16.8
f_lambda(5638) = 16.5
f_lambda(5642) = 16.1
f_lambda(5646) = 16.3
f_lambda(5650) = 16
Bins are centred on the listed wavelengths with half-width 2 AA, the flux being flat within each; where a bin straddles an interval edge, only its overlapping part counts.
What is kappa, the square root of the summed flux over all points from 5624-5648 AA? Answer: 9.91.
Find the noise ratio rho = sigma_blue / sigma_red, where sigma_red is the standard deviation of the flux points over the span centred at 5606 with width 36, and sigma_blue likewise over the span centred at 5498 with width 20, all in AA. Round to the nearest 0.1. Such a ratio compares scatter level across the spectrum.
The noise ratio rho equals 0.6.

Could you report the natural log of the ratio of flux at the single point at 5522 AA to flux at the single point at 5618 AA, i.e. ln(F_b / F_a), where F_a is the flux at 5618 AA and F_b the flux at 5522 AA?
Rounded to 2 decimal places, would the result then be 0.11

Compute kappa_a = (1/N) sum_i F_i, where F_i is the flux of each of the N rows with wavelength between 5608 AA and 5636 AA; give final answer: 16.0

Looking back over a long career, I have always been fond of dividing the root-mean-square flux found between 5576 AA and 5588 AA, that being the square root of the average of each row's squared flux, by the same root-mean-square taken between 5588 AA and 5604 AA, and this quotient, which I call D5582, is 0.96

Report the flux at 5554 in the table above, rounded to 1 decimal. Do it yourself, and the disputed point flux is 16.0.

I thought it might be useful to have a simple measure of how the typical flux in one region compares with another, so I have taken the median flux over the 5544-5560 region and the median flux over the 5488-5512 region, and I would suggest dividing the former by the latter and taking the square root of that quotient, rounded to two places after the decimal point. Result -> 1.01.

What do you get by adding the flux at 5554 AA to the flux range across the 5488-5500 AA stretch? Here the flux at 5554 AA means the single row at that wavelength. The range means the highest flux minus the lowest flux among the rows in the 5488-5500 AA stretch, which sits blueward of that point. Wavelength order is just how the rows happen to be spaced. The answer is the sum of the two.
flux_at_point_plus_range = 16.5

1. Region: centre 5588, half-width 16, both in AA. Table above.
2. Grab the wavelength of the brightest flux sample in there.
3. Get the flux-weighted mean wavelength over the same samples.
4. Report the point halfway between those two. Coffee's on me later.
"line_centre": 5591.0 AA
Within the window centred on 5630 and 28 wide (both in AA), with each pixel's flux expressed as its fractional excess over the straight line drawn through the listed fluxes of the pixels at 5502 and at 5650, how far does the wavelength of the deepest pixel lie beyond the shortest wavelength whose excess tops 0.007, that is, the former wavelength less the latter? -12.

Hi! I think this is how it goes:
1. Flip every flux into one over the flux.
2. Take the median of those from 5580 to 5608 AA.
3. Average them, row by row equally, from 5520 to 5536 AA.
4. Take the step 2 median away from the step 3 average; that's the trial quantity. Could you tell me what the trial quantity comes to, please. -0.0022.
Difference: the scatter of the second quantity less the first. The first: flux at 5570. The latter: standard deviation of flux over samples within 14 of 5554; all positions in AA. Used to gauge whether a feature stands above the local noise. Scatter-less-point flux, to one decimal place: -14.8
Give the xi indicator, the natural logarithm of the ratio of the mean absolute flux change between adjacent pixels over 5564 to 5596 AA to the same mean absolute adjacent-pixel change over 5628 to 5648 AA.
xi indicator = 1.01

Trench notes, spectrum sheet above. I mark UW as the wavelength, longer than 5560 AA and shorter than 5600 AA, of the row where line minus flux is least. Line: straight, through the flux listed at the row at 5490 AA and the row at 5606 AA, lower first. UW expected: 5562 AA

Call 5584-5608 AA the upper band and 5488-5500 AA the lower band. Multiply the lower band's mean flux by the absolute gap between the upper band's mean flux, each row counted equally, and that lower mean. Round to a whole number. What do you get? 7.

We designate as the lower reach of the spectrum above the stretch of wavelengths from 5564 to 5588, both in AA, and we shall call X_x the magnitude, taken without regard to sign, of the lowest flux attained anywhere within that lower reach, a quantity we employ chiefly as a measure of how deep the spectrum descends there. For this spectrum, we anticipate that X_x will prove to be 14.6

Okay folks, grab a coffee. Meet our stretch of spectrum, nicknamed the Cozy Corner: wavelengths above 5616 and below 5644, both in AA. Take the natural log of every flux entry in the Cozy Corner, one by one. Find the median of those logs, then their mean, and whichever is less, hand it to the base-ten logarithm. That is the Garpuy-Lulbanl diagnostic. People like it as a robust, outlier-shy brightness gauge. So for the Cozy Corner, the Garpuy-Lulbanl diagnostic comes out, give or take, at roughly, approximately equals 0.444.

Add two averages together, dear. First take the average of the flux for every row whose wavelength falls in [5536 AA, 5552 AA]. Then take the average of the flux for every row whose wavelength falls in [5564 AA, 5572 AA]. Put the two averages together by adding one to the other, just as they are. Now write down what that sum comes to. 32.3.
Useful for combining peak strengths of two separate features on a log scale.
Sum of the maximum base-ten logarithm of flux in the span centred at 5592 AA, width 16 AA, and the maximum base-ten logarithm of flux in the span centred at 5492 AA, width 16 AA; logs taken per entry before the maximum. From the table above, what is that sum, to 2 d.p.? 2.43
